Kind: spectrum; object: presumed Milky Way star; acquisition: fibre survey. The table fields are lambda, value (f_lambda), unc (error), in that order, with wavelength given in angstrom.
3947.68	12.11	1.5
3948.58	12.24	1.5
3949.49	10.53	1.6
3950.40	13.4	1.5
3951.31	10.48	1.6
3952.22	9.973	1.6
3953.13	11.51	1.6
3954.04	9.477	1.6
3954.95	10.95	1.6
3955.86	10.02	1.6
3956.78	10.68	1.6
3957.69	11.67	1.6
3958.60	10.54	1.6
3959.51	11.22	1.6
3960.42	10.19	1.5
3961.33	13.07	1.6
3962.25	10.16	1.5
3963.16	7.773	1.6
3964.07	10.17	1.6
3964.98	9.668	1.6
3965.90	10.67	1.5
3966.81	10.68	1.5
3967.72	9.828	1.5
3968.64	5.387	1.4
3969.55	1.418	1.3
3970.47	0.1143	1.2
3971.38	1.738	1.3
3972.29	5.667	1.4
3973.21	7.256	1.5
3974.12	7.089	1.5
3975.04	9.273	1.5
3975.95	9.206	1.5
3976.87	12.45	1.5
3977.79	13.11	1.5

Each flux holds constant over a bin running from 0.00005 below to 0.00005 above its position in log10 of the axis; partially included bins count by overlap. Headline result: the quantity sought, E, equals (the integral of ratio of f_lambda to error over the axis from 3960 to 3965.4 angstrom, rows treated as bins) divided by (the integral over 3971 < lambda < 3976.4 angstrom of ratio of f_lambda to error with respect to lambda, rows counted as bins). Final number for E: 1.4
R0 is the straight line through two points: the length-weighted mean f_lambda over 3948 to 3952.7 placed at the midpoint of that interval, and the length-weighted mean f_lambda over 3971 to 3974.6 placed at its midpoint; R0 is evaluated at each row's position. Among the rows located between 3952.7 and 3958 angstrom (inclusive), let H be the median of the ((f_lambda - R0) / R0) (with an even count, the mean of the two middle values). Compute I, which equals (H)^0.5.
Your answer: 0.28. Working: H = 0.08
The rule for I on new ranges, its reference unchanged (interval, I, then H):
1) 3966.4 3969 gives 0.66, 0.43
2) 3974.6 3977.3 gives 0.98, 0.95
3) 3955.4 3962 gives 0.41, 0.16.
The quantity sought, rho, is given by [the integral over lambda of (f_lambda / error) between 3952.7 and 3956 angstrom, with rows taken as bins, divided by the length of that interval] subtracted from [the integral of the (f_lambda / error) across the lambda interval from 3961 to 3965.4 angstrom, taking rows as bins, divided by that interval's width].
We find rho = -0.19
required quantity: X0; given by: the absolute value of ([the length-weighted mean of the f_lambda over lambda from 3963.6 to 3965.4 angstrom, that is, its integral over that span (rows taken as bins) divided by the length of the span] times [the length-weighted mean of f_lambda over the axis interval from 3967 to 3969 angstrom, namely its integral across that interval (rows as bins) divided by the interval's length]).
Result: 81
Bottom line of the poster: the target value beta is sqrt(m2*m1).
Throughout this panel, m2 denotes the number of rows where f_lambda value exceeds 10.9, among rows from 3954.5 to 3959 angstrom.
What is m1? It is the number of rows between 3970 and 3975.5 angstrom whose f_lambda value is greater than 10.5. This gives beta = 0.0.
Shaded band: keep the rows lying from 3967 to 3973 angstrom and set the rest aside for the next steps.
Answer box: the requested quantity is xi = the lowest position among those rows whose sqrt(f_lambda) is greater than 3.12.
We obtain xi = 3967.72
